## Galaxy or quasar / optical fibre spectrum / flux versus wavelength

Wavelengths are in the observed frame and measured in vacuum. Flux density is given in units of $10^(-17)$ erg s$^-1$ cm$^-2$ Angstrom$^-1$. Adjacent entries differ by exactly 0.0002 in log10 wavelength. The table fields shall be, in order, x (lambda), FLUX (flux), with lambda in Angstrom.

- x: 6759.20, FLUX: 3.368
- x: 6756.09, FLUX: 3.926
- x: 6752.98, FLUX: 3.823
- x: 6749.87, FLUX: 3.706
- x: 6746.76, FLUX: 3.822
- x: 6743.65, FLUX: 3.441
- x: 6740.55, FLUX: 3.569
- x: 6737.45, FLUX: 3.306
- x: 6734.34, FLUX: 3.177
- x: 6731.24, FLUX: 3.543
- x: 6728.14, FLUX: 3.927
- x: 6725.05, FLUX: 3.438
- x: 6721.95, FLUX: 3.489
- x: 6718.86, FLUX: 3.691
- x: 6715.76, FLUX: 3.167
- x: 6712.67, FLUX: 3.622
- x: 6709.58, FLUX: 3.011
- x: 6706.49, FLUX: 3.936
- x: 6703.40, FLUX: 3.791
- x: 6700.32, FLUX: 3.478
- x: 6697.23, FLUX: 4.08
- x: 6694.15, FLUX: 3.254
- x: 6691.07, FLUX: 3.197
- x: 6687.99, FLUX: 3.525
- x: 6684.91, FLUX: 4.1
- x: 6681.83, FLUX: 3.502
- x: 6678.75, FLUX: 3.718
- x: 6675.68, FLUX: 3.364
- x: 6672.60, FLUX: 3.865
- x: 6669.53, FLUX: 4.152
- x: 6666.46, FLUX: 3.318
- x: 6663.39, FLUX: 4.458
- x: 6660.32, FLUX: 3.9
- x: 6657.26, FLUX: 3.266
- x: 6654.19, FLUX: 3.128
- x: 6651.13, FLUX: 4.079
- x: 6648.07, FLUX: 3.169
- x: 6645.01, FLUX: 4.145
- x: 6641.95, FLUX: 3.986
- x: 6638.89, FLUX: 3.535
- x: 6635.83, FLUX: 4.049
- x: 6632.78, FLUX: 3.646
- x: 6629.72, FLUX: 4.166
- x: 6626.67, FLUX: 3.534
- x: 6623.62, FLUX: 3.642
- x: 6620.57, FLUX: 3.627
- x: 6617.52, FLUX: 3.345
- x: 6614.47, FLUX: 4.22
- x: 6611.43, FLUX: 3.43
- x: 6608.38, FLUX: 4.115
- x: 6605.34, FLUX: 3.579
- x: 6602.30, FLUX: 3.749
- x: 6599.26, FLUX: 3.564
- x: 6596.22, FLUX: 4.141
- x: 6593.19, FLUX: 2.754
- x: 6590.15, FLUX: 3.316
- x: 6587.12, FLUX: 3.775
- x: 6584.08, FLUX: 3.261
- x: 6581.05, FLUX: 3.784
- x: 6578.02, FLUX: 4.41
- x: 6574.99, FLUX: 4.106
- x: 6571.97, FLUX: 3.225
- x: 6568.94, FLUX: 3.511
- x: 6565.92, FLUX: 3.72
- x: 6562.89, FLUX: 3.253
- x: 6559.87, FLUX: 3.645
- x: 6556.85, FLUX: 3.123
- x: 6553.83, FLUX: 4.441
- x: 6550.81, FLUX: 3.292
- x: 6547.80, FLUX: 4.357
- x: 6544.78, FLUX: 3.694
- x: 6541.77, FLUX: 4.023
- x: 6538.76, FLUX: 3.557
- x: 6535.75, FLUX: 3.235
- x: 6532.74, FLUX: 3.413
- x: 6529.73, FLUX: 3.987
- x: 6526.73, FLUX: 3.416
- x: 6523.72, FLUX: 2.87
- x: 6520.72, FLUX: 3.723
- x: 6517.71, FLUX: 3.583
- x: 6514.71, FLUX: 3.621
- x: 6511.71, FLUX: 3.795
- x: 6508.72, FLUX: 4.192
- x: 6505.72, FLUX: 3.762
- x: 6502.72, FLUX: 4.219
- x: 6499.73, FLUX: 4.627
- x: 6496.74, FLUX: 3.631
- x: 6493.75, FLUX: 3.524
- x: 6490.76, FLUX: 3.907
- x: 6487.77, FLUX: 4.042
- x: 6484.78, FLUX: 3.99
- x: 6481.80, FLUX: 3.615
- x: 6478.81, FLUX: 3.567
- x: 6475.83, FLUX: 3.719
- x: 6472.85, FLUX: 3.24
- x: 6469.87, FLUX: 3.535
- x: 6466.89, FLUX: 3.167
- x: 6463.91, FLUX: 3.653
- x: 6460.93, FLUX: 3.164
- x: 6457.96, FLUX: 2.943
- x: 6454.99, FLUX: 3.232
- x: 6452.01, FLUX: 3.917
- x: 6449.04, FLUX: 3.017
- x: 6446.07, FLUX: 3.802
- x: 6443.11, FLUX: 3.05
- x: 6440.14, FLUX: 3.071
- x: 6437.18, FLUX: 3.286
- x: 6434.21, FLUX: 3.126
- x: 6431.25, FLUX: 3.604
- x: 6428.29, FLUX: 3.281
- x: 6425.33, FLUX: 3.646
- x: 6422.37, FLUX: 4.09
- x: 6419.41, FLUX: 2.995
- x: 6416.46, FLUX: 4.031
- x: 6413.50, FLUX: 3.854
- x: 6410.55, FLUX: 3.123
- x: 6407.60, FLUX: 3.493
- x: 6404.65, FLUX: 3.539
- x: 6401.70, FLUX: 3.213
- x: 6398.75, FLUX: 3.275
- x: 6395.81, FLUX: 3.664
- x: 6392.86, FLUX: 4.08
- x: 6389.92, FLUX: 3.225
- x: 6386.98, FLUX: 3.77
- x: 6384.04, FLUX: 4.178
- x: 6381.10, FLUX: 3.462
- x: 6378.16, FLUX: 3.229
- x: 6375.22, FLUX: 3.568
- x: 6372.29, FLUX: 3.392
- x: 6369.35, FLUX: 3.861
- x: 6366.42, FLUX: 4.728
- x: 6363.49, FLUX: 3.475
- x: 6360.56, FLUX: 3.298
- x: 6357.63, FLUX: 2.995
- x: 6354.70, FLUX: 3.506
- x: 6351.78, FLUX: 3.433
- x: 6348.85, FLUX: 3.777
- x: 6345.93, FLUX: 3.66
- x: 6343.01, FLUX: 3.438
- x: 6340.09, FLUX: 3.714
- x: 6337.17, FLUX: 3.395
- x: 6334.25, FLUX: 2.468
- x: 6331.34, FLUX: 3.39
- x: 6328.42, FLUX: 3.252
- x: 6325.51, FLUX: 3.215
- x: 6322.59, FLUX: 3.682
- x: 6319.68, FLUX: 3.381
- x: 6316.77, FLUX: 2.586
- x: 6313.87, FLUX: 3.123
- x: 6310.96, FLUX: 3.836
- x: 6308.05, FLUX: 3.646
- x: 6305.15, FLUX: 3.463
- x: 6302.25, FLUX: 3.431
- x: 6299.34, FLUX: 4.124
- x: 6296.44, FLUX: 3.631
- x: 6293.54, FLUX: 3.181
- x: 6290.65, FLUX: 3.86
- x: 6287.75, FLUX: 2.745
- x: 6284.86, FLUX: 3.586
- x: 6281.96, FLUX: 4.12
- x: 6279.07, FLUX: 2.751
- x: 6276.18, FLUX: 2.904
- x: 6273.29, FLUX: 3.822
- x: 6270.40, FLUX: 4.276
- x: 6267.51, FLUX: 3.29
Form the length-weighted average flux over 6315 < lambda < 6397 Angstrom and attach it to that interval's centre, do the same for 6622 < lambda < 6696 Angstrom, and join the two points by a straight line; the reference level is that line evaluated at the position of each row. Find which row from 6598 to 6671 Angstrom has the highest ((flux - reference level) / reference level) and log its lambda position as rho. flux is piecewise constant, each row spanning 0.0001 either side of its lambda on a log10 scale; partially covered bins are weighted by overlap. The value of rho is 6663.39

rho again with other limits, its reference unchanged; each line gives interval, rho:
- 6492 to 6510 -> 6499.73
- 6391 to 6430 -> 6392.86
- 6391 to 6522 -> 6499.73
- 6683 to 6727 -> 6684.91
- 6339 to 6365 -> 6348.85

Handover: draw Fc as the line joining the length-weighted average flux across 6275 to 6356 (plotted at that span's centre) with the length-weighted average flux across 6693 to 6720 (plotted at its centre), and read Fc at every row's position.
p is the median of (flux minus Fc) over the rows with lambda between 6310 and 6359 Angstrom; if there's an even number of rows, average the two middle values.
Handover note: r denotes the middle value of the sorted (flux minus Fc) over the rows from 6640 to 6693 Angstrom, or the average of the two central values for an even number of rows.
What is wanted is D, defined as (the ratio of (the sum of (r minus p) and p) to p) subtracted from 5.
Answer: 13.9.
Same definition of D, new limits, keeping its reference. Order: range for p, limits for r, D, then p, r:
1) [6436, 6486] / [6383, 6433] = 5.9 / -0.17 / 0.15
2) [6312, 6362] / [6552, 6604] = 11.6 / -0.02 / 0.14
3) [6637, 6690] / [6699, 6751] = 5.2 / 0.17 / -0.03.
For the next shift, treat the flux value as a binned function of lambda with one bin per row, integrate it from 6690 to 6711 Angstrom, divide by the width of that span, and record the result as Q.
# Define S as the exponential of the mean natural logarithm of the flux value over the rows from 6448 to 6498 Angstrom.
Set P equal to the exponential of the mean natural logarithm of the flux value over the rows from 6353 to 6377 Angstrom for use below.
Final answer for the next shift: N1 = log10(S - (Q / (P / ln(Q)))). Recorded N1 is 0.352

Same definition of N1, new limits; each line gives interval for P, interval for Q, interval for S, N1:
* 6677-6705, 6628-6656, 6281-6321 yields 0.316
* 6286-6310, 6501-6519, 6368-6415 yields 0.309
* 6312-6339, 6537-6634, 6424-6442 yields 0.255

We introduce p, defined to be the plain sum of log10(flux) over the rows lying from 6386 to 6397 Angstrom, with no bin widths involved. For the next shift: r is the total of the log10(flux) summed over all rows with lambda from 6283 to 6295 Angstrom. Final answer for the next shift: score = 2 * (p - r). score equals 0.4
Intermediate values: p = 2.26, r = 2.08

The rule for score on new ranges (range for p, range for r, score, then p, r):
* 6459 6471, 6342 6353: -0.2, 2.11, 2.21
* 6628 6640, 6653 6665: 0.2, 2.34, 2.25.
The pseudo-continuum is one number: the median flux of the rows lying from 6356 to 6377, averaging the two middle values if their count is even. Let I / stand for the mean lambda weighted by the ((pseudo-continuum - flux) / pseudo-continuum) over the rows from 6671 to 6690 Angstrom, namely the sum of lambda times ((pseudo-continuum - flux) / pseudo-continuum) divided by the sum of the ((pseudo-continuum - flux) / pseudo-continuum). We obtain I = 6680.7 Angstrom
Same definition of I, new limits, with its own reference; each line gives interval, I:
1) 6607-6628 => 6613.9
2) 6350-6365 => 6358.2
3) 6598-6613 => 6605.6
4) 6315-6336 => 6326.5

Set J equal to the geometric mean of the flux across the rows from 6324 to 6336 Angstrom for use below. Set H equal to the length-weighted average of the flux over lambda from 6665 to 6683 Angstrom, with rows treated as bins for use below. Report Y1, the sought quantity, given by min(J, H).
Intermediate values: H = 3.66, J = 3.06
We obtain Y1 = 3.06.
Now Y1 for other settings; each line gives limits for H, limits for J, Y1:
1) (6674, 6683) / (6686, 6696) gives 3.32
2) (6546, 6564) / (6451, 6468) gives 3.33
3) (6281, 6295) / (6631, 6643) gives 3.48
